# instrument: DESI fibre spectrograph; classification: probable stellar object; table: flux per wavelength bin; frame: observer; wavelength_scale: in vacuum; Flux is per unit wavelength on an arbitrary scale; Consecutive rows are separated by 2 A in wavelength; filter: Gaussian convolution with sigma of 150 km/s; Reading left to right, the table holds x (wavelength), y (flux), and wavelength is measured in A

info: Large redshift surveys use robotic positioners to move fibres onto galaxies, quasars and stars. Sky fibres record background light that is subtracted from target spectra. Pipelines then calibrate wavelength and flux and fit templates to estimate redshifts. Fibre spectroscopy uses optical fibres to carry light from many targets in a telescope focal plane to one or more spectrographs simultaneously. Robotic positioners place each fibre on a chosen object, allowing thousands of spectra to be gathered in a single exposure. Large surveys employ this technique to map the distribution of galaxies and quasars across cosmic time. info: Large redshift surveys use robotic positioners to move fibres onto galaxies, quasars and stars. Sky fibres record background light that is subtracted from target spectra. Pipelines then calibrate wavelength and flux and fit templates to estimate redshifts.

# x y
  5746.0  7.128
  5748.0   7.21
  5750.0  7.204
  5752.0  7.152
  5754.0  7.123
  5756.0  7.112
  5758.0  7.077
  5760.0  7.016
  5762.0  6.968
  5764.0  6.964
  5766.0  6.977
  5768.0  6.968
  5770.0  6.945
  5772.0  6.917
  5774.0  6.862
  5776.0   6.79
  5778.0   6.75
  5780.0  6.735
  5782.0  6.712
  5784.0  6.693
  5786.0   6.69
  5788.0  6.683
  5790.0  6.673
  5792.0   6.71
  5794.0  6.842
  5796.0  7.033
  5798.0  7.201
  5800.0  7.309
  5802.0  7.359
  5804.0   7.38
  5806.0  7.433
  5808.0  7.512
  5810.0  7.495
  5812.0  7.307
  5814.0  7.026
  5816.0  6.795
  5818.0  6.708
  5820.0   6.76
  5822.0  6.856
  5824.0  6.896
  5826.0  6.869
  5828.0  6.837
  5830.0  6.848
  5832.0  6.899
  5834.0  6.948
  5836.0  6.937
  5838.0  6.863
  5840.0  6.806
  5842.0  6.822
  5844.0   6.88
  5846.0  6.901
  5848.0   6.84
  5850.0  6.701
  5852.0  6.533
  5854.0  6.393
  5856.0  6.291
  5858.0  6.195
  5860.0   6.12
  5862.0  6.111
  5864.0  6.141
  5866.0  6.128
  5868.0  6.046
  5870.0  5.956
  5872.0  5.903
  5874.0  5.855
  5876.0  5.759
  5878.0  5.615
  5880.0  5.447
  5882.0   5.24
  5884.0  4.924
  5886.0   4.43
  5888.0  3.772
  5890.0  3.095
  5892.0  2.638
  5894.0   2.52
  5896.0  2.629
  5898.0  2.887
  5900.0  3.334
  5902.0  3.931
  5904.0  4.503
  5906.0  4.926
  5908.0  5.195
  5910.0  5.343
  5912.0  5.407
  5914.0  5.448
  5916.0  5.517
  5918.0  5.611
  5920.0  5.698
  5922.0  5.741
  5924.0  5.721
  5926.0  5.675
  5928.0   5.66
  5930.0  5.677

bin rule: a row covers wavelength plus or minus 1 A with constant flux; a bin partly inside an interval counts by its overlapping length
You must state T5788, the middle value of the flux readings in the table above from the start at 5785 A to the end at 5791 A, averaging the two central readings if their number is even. 6.7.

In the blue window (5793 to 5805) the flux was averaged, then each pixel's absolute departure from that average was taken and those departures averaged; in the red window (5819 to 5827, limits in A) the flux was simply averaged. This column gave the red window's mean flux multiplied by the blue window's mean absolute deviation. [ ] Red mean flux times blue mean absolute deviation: 1.1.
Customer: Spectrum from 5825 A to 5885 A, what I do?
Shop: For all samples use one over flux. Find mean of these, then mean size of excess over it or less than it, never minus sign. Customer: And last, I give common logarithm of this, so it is -1.9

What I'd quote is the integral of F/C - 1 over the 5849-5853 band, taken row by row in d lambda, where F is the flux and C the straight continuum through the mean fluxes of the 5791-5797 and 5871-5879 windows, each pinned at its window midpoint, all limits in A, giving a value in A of 0.34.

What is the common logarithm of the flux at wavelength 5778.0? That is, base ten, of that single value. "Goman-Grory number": 0.829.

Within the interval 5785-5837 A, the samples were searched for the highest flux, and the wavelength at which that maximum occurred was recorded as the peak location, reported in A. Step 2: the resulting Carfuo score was 5808.0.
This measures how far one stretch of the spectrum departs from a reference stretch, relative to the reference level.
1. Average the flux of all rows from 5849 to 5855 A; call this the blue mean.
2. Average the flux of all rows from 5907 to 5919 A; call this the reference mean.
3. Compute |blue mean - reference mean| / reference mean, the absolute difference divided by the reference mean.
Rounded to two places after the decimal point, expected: 0.21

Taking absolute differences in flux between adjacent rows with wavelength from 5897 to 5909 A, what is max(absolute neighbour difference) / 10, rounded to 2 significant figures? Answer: 0.060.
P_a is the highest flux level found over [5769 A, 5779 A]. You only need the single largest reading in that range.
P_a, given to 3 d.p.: 6.945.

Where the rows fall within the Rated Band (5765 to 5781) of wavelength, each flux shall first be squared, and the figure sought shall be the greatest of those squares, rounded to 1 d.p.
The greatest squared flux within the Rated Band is 48.7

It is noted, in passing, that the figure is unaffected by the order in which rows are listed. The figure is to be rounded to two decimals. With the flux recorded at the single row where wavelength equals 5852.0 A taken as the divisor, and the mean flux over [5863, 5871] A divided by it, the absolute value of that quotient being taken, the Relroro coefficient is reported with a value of 0.93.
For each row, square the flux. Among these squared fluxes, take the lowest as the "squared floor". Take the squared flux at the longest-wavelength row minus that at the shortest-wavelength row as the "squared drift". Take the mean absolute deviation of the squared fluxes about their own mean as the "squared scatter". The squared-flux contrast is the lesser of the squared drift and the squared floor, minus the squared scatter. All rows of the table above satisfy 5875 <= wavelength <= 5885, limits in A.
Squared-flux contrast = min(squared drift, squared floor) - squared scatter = -12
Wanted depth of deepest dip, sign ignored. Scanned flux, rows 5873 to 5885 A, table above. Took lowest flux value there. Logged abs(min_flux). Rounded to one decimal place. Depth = 4.9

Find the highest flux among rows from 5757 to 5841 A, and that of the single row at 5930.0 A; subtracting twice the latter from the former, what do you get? -3.8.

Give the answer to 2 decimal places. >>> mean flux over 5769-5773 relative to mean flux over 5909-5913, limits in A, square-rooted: 1.14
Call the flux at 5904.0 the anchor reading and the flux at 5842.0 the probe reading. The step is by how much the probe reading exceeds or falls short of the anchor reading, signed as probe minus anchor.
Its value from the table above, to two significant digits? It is 2.3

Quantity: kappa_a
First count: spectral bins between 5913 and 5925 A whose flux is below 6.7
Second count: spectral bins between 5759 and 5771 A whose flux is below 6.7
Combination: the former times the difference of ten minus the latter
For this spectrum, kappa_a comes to 60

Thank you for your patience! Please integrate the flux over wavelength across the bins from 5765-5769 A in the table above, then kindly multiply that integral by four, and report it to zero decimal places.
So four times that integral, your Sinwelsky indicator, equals 112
